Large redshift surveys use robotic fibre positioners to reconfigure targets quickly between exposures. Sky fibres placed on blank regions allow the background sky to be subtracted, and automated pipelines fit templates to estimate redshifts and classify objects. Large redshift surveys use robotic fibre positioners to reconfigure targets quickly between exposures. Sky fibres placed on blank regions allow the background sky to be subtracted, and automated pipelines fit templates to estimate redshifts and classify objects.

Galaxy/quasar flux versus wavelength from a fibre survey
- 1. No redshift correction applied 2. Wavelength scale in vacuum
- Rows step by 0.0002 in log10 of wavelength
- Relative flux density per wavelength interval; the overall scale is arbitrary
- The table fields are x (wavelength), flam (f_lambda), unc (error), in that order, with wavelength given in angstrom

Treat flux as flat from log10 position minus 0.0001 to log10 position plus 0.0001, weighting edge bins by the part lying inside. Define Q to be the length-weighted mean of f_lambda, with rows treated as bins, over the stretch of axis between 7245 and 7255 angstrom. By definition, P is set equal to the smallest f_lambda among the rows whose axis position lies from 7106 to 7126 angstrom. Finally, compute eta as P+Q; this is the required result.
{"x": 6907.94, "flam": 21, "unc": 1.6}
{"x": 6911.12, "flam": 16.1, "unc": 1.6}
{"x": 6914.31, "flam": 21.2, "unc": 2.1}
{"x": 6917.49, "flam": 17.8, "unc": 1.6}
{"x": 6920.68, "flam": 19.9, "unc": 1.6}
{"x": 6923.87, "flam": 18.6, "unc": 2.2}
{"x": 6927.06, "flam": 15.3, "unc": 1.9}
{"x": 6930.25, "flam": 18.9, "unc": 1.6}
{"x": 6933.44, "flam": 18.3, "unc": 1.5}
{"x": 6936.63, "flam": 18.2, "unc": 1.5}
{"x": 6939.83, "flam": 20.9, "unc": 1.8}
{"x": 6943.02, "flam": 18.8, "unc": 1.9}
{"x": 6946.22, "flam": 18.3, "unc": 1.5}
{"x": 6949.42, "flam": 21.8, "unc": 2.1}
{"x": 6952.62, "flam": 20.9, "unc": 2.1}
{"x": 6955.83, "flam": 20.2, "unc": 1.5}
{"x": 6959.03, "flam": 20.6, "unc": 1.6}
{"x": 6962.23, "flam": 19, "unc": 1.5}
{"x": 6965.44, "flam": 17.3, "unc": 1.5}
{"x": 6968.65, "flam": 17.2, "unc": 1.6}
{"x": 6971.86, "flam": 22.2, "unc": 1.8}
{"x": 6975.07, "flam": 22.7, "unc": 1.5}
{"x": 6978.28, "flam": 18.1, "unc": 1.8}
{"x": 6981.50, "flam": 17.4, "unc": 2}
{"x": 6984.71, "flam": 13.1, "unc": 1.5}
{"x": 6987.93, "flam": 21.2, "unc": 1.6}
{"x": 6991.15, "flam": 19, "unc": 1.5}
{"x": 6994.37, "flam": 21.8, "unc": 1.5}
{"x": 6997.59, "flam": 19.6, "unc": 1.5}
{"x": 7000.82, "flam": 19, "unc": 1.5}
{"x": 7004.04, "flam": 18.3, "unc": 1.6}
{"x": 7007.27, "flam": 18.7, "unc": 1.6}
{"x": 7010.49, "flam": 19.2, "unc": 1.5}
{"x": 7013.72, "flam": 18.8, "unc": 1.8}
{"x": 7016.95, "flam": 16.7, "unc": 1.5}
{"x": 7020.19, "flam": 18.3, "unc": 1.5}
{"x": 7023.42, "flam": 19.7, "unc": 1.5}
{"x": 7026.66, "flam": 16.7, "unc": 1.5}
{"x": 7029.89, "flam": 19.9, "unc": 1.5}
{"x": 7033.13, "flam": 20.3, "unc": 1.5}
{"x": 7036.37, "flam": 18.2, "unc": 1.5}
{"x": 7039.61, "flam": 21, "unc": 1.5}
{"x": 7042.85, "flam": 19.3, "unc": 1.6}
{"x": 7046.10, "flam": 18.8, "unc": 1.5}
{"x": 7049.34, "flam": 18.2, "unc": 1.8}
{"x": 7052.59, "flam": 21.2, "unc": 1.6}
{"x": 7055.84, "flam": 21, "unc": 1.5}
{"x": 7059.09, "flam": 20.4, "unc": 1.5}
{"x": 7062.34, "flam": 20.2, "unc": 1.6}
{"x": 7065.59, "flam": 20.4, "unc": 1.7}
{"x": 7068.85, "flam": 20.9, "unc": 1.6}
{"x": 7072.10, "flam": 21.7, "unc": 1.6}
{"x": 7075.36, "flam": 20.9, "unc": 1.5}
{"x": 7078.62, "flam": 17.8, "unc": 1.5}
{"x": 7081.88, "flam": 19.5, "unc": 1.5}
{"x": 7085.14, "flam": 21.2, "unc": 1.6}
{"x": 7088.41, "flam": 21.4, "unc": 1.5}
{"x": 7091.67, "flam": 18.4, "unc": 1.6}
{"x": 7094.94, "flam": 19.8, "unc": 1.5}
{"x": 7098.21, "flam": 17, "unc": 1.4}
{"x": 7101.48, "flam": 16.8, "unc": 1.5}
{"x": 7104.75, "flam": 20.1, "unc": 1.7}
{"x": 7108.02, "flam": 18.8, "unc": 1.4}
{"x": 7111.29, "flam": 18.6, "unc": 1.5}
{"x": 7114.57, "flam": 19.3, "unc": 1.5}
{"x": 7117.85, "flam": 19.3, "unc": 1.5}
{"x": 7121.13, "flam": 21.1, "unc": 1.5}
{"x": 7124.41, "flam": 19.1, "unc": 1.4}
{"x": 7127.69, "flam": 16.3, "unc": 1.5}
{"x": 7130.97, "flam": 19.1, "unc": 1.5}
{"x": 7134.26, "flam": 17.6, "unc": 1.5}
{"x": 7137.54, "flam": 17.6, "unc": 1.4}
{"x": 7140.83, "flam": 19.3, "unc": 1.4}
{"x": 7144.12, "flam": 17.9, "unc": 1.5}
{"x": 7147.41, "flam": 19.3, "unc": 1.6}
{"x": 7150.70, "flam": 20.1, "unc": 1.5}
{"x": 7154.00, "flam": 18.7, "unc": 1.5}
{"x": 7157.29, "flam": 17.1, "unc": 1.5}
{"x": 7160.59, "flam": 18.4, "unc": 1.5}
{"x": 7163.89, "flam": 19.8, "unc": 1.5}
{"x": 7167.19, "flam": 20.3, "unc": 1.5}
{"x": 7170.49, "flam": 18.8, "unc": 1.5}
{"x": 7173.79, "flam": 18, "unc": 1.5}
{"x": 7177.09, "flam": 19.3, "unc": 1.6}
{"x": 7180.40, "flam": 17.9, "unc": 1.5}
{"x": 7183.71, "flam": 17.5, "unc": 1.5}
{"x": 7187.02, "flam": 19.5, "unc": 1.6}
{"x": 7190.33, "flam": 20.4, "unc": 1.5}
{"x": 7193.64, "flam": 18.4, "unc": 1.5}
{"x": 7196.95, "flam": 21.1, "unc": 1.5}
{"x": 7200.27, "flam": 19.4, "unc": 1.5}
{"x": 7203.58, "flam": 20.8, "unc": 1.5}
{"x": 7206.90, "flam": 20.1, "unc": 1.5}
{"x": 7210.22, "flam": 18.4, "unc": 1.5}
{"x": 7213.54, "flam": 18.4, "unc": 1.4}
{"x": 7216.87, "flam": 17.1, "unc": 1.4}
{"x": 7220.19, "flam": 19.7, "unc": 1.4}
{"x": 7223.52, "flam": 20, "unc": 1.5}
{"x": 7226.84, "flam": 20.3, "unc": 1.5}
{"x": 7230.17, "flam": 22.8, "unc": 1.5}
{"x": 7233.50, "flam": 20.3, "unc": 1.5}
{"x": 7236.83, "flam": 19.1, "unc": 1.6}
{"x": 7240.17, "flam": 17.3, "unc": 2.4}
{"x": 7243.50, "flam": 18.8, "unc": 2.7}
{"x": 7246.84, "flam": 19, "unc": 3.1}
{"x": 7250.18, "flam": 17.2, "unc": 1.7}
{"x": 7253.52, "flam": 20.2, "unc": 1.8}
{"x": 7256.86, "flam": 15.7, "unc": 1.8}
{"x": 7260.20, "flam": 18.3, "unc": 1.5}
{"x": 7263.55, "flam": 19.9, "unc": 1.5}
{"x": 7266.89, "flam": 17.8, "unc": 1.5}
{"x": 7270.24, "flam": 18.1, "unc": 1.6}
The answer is 37.4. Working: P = 18.6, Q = 18.8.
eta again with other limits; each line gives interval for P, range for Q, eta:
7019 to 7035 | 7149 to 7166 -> 35.6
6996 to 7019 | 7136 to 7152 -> 35.5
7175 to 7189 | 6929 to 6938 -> 36.0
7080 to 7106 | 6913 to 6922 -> 36.4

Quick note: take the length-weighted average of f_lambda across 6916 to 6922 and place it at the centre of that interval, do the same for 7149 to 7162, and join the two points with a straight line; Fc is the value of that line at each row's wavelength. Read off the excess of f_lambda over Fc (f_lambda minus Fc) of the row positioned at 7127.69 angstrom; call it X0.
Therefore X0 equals -2.3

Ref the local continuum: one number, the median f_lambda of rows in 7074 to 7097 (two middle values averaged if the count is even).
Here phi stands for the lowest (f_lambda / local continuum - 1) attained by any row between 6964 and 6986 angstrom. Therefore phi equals -0.34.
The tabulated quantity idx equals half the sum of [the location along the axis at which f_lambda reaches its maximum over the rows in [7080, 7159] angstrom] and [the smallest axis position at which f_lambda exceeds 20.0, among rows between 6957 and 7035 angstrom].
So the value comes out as 7023.7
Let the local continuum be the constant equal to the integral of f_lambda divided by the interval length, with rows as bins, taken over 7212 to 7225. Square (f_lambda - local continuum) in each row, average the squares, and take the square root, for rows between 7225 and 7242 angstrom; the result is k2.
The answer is 2.15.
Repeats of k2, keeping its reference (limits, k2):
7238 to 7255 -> 1.16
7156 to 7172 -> 1.12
